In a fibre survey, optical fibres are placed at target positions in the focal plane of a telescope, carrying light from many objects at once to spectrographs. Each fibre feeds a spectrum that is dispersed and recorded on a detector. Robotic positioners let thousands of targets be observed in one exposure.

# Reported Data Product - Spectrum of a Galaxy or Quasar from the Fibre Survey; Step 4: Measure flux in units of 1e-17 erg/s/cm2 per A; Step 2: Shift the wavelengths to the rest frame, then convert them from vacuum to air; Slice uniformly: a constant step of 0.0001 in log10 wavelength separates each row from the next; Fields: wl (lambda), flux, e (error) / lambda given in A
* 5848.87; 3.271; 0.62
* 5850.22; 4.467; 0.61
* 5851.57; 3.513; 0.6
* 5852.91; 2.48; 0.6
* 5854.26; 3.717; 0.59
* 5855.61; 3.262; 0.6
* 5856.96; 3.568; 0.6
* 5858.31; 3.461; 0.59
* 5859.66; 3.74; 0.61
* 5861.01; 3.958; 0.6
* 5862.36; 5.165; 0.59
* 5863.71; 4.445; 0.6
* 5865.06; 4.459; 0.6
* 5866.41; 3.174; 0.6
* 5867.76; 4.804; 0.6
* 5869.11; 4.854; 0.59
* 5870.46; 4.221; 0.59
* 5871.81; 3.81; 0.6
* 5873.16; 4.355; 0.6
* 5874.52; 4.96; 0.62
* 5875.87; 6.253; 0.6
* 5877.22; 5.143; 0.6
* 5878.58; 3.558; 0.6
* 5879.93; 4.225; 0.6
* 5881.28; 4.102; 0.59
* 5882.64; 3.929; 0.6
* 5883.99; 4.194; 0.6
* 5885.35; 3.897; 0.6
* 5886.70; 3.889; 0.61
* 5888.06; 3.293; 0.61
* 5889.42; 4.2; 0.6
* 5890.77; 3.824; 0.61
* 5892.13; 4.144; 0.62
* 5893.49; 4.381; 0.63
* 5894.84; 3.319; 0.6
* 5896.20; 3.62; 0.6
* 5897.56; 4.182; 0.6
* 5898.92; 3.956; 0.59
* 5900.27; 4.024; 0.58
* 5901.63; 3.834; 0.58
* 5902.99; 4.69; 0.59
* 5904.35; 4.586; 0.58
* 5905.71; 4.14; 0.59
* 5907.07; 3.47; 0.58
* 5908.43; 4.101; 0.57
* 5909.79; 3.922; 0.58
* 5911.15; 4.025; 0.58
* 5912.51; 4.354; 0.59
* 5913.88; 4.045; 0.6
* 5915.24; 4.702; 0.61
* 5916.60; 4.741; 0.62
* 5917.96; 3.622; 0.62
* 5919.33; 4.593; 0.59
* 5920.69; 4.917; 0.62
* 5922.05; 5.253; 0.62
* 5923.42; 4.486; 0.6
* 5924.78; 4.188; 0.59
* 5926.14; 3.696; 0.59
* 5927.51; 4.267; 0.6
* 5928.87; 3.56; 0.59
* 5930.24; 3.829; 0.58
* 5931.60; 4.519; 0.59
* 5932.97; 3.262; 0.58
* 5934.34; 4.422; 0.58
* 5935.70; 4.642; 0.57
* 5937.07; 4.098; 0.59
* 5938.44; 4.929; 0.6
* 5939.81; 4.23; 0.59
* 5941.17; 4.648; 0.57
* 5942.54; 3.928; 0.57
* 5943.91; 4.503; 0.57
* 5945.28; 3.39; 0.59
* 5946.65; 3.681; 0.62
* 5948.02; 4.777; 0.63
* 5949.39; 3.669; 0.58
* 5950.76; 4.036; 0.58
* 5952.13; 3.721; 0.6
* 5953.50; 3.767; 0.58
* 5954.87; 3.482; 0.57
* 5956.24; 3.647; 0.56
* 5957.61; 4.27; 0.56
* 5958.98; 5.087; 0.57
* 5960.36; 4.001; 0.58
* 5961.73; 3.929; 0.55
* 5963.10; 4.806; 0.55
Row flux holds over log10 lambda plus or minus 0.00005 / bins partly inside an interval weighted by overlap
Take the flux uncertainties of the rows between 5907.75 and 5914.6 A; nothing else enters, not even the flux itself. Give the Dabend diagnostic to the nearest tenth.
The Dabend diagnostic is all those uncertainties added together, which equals 2.9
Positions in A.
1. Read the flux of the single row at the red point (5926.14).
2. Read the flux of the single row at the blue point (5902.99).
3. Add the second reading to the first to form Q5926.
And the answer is 8.39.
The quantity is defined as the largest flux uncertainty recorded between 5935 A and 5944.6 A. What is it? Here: 0.600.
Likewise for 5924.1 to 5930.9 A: 0.600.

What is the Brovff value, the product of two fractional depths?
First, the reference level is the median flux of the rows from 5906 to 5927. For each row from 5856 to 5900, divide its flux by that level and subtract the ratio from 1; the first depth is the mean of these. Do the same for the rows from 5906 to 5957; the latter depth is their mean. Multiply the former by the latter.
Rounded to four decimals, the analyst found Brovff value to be 0.0001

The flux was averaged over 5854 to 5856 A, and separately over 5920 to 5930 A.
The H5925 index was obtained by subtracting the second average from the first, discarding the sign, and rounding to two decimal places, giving 0.85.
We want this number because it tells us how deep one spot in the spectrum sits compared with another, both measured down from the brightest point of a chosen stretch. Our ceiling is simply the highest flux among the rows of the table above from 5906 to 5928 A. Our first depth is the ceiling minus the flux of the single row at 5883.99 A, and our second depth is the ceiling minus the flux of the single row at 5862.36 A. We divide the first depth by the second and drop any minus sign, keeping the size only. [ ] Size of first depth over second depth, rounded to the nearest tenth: 12.0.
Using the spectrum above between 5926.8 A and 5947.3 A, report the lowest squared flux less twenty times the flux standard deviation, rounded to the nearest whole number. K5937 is 1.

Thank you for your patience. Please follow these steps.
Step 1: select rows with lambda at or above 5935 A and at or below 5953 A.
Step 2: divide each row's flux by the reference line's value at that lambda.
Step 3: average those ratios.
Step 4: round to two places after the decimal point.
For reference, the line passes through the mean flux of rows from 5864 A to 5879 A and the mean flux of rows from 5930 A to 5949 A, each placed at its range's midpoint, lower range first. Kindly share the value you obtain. 1.00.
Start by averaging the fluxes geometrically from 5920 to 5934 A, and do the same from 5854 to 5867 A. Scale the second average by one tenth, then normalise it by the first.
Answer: 0.093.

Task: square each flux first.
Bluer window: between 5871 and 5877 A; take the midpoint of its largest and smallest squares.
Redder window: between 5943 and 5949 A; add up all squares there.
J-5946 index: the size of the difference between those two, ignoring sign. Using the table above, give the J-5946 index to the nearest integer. 41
